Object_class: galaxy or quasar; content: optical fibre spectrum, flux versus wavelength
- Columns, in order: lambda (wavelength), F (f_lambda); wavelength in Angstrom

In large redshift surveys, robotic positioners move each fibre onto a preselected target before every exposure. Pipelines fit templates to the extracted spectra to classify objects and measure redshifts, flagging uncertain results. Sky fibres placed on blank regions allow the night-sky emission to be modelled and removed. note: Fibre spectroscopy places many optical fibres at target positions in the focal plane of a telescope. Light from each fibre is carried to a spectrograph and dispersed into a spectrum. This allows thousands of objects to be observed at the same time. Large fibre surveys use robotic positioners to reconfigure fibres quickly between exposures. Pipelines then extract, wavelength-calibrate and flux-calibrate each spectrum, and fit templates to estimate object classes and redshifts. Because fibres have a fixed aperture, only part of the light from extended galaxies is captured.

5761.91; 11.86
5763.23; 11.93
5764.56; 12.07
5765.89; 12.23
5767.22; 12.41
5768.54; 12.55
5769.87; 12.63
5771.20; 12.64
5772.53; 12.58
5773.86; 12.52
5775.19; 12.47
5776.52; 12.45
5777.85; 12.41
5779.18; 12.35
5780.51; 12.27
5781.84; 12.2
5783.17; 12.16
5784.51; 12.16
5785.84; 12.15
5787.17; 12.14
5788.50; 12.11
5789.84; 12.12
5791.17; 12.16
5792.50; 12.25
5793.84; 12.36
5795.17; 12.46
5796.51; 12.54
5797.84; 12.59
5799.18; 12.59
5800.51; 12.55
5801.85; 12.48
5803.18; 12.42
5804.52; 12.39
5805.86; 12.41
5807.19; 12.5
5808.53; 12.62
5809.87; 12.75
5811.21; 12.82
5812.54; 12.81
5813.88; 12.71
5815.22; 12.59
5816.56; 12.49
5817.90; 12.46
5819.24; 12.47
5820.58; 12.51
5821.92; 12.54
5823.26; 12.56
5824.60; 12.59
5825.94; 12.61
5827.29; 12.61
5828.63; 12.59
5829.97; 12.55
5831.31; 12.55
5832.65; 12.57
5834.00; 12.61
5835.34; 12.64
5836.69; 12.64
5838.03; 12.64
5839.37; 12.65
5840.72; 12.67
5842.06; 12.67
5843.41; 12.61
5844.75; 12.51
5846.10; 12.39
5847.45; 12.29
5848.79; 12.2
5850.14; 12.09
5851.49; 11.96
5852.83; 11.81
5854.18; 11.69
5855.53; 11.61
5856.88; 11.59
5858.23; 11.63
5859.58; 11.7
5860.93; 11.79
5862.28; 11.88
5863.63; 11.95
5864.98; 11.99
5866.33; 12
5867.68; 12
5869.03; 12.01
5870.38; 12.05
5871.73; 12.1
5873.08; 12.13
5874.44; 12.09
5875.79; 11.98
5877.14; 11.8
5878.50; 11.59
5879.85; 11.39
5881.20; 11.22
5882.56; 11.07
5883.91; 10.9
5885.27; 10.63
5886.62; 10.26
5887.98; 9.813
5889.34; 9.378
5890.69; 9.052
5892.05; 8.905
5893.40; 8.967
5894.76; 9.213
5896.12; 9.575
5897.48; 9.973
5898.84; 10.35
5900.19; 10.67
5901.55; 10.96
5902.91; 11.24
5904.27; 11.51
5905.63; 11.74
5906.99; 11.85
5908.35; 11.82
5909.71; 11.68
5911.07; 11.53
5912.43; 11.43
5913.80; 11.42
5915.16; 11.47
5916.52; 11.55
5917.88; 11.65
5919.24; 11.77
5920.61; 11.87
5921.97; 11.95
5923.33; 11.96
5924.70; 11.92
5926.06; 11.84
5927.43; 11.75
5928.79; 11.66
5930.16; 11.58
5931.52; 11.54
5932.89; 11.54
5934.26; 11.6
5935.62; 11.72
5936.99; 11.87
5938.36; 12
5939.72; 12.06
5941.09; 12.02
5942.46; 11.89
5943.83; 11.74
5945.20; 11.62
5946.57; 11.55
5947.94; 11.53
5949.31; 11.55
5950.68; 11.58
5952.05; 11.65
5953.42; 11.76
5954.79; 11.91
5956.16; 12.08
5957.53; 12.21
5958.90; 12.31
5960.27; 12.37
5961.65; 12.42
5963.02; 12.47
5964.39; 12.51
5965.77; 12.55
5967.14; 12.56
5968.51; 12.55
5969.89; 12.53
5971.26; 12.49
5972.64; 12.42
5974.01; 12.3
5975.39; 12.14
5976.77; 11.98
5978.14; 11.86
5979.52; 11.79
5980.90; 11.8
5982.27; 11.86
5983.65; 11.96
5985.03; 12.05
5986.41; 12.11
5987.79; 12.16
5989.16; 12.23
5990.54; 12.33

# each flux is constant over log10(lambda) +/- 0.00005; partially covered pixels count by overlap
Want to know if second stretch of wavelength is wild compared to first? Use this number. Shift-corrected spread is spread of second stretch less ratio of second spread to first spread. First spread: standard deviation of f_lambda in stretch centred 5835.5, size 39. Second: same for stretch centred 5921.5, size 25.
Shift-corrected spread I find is -0.5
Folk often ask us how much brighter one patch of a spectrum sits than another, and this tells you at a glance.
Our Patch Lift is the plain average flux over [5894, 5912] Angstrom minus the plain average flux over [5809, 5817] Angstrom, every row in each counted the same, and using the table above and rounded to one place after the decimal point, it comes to -1.8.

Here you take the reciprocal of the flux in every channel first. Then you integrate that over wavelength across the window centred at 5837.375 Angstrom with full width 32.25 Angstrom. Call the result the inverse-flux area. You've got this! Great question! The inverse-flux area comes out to 2.59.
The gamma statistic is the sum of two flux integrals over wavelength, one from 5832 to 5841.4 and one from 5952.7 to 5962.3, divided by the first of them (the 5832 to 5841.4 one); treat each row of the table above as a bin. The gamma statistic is 1.982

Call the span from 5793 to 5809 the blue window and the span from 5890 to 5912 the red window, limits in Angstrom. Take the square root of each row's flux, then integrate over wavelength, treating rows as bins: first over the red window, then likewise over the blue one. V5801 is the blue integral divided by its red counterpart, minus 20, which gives -19.2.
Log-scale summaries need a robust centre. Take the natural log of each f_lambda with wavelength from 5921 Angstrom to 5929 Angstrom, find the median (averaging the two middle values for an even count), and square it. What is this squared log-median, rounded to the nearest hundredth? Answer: 6.12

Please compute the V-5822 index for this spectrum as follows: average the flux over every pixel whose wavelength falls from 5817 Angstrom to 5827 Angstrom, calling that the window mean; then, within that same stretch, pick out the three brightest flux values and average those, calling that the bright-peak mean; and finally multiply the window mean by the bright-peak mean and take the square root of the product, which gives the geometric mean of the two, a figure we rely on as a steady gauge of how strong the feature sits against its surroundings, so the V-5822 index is 12.6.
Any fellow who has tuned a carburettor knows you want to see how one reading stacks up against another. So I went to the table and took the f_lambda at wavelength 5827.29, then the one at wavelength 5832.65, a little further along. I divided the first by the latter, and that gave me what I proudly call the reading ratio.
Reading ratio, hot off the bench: 1.003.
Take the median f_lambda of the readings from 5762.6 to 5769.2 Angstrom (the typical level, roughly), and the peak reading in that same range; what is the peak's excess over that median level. 0.32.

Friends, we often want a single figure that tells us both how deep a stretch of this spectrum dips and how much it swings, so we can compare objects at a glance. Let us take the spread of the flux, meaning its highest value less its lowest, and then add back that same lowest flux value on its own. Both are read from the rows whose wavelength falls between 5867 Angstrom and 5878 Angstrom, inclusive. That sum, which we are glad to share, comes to 12.1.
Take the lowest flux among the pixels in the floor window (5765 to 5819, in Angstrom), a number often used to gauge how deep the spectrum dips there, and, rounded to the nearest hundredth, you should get 12.11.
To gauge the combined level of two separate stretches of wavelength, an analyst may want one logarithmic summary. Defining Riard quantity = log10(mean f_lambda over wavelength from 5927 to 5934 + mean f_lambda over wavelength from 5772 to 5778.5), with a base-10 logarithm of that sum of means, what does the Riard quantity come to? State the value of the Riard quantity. 1.38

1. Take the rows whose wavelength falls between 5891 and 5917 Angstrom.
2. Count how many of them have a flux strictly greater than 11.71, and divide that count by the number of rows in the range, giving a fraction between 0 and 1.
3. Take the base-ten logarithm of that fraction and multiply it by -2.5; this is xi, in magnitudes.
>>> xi 2.0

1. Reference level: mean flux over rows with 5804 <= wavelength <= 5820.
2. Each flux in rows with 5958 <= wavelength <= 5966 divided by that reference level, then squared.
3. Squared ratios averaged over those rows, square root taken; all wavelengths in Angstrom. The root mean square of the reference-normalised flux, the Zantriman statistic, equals 0.99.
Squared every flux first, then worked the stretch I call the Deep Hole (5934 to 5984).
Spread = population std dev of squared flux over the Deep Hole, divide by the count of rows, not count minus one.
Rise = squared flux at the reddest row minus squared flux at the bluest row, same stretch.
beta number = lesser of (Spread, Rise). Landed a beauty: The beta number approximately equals 8.2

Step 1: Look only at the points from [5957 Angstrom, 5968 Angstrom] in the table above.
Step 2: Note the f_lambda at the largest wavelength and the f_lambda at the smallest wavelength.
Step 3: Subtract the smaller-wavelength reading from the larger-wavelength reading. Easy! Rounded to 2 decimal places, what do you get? 0.35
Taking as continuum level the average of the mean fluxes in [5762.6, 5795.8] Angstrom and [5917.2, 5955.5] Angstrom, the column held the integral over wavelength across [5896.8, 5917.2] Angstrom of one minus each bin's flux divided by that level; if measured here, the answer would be 1.3 Angstrom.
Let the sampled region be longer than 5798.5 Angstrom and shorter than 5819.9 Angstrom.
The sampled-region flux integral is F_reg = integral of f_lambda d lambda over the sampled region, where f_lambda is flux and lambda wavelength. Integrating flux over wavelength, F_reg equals 269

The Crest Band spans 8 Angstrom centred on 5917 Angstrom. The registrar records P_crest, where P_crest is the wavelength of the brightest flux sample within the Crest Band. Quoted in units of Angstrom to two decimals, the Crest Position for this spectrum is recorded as 5920.61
